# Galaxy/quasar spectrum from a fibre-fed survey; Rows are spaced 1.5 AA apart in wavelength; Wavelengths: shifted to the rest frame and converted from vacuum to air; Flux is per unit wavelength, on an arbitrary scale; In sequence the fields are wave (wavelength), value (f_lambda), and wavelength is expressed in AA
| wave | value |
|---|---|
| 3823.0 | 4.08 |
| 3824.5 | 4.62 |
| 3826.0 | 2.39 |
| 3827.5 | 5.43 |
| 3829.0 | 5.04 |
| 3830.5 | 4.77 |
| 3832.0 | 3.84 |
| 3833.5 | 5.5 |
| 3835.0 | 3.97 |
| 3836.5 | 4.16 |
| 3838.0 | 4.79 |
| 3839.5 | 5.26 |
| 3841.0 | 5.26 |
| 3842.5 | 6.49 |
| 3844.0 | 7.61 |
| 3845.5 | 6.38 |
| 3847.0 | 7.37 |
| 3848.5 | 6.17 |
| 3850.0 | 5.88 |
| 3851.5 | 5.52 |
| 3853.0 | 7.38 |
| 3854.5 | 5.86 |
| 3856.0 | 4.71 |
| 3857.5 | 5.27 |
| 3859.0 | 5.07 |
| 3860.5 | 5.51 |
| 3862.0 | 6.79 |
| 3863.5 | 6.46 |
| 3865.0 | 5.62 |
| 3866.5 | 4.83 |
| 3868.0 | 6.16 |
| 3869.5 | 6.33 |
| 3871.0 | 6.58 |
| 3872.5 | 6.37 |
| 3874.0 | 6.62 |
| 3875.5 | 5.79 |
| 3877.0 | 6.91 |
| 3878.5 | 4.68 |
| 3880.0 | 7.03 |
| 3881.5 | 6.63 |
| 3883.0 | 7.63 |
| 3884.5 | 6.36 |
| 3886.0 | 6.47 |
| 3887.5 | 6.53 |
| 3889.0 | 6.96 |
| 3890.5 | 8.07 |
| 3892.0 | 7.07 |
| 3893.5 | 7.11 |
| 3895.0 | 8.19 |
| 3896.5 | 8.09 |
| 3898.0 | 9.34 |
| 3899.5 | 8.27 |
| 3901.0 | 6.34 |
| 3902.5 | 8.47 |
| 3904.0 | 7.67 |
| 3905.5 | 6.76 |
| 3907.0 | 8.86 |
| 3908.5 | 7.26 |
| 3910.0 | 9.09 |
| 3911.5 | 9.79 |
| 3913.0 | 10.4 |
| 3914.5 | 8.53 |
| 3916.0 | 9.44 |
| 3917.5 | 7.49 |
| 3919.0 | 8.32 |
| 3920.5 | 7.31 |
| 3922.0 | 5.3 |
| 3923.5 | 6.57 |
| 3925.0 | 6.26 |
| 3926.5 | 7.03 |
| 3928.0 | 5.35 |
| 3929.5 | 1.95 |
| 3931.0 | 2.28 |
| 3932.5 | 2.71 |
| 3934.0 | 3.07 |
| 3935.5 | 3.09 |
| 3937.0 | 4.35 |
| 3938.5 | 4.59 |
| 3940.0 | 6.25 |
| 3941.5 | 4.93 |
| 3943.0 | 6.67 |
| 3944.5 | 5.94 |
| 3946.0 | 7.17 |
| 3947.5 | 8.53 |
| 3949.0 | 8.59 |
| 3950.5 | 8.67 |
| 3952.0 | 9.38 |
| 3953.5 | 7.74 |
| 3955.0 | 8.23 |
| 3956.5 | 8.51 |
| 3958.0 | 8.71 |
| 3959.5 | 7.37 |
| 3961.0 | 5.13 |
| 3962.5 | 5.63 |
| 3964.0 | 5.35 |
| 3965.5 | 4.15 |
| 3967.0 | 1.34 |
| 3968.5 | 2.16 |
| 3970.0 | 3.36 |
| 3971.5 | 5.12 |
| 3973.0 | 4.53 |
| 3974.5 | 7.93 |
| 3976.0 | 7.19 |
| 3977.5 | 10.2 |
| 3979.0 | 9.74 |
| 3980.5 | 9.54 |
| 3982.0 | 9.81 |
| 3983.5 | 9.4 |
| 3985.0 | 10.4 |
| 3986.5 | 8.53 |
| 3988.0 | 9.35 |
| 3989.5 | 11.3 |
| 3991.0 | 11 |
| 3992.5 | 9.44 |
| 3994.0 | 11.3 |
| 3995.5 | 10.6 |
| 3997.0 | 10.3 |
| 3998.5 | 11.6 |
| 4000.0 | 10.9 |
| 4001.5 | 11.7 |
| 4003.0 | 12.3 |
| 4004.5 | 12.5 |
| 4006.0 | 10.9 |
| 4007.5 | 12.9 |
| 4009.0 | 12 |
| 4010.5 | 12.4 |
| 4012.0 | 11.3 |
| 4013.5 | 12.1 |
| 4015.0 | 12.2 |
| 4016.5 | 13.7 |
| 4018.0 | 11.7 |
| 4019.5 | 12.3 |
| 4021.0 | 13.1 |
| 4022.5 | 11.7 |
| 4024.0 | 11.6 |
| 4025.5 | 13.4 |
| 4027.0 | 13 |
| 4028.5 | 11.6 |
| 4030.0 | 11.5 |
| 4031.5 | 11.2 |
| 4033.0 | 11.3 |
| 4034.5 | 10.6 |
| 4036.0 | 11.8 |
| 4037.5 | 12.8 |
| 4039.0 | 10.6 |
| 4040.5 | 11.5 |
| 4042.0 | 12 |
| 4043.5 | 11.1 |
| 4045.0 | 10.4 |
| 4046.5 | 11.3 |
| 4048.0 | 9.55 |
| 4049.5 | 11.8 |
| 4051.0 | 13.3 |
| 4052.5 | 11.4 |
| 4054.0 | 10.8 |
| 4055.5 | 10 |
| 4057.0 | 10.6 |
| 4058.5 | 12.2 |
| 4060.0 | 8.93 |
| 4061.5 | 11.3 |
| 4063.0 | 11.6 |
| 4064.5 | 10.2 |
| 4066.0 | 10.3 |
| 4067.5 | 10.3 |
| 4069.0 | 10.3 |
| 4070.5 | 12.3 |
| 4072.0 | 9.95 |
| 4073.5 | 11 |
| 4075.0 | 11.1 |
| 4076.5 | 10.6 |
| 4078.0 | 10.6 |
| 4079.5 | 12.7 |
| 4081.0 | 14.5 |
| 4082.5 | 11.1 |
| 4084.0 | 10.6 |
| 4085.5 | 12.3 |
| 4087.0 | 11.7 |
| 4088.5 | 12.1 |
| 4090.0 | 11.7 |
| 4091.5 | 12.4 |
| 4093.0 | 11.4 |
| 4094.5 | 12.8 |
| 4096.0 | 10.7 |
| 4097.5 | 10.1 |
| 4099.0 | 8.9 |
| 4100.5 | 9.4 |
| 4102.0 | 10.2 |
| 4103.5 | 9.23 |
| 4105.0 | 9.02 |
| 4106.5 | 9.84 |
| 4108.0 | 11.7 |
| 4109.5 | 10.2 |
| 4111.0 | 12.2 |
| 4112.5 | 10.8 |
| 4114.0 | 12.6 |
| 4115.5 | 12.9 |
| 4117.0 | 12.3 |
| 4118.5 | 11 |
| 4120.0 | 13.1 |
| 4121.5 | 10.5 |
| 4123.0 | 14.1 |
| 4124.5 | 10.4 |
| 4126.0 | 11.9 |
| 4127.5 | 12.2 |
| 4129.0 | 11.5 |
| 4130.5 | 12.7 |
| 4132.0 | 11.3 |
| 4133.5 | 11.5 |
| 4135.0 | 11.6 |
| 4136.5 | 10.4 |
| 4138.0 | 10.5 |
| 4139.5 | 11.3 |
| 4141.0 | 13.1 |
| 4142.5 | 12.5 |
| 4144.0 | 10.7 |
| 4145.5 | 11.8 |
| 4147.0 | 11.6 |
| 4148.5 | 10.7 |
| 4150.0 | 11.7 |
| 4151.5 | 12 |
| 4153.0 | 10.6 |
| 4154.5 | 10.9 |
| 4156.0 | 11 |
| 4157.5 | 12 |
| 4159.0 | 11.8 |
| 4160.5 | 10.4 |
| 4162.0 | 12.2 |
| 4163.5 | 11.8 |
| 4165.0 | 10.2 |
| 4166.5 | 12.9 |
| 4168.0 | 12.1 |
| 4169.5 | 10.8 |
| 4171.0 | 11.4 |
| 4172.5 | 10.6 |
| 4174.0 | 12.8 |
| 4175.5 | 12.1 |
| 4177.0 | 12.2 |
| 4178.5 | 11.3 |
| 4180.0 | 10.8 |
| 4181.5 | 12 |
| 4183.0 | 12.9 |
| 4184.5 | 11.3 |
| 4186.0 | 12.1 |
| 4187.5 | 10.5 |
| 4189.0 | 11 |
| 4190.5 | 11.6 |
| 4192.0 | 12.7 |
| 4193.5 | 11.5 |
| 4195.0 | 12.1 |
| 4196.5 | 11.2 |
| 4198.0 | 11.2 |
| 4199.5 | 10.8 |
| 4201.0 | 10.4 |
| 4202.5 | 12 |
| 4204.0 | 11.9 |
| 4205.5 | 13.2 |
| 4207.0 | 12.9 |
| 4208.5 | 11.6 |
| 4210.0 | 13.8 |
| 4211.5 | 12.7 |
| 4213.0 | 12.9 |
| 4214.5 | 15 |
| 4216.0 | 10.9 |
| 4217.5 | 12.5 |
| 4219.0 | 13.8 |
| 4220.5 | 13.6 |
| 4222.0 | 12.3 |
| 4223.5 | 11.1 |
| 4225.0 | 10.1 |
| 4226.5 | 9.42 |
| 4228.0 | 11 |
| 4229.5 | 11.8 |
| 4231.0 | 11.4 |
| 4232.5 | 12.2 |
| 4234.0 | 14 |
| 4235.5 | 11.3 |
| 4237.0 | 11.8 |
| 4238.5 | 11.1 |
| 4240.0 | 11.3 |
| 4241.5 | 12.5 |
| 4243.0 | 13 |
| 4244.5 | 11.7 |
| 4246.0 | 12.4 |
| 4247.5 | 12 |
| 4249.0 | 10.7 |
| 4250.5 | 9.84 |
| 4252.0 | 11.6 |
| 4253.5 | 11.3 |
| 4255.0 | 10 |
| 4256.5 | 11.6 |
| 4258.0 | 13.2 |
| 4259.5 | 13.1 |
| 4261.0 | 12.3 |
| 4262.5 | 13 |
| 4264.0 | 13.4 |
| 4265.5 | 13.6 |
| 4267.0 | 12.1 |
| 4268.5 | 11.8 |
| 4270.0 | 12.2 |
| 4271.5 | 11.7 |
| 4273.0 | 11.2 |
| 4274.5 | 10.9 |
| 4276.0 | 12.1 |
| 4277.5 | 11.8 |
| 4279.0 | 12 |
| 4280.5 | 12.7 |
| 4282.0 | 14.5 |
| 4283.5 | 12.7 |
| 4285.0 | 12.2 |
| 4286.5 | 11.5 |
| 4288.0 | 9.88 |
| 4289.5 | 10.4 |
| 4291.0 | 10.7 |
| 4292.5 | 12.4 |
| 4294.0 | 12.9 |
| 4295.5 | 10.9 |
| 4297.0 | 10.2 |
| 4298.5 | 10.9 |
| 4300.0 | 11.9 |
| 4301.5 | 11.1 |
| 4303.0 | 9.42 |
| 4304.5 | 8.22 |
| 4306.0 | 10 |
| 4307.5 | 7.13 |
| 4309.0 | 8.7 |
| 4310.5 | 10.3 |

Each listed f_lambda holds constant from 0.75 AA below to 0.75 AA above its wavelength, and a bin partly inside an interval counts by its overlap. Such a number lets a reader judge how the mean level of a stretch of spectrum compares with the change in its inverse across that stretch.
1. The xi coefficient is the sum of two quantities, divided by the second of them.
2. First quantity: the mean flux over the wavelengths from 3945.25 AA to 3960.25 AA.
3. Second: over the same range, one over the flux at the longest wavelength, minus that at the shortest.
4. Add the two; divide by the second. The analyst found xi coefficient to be -2189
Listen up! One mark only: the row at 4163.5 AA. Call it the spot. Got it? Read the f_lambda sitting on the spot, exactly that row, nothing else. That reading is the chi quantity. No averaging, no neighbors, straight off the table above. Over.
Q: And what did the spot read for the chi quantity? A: 11.8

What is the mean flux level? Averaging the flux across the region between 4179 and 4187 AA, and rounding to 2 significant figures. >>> 12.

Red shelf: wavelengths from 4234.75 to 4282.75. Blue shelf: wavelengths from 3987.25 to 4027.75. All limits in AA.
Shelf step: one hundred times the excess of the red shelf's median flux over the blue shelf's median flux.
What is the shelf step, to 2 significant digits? 20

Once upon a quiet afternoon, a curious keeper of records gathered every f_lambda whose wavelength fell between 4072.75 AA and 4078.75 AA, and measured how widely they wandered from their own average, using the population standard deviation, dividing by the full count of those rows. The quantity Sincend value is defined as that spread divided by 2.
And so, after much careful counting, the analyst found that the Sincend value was 0.11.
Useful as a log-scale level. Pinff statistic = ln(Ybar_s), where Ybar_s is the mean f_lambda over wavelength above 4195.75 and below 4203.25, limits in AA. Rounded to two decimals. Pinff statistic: 2.41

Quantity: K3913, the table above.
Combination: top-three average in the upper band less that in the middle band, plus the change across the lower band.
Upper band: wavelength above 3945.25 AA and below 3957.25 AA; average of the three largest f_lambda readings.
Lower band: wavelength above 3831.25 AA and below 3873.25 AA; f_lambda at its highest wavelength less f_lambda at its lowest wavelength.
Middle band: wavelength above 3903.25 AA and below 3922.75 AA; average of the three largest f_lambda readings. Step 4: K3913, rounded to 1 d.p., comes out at 1.5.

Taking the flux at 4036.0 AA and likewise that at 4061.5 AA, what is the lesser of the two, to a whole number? 11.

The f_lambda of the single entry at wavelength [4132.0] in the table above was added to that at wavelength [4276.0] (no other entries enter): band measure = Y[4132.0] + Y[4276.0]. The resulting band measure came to 23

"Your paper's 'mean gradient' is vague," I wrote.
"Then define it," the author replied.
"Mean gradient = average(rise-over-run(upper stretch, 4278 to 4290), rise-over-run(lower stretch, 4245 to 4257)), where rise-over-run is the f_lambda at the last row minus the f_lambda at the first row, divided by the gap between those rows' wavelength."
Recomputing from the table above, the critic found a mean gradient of -0.11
